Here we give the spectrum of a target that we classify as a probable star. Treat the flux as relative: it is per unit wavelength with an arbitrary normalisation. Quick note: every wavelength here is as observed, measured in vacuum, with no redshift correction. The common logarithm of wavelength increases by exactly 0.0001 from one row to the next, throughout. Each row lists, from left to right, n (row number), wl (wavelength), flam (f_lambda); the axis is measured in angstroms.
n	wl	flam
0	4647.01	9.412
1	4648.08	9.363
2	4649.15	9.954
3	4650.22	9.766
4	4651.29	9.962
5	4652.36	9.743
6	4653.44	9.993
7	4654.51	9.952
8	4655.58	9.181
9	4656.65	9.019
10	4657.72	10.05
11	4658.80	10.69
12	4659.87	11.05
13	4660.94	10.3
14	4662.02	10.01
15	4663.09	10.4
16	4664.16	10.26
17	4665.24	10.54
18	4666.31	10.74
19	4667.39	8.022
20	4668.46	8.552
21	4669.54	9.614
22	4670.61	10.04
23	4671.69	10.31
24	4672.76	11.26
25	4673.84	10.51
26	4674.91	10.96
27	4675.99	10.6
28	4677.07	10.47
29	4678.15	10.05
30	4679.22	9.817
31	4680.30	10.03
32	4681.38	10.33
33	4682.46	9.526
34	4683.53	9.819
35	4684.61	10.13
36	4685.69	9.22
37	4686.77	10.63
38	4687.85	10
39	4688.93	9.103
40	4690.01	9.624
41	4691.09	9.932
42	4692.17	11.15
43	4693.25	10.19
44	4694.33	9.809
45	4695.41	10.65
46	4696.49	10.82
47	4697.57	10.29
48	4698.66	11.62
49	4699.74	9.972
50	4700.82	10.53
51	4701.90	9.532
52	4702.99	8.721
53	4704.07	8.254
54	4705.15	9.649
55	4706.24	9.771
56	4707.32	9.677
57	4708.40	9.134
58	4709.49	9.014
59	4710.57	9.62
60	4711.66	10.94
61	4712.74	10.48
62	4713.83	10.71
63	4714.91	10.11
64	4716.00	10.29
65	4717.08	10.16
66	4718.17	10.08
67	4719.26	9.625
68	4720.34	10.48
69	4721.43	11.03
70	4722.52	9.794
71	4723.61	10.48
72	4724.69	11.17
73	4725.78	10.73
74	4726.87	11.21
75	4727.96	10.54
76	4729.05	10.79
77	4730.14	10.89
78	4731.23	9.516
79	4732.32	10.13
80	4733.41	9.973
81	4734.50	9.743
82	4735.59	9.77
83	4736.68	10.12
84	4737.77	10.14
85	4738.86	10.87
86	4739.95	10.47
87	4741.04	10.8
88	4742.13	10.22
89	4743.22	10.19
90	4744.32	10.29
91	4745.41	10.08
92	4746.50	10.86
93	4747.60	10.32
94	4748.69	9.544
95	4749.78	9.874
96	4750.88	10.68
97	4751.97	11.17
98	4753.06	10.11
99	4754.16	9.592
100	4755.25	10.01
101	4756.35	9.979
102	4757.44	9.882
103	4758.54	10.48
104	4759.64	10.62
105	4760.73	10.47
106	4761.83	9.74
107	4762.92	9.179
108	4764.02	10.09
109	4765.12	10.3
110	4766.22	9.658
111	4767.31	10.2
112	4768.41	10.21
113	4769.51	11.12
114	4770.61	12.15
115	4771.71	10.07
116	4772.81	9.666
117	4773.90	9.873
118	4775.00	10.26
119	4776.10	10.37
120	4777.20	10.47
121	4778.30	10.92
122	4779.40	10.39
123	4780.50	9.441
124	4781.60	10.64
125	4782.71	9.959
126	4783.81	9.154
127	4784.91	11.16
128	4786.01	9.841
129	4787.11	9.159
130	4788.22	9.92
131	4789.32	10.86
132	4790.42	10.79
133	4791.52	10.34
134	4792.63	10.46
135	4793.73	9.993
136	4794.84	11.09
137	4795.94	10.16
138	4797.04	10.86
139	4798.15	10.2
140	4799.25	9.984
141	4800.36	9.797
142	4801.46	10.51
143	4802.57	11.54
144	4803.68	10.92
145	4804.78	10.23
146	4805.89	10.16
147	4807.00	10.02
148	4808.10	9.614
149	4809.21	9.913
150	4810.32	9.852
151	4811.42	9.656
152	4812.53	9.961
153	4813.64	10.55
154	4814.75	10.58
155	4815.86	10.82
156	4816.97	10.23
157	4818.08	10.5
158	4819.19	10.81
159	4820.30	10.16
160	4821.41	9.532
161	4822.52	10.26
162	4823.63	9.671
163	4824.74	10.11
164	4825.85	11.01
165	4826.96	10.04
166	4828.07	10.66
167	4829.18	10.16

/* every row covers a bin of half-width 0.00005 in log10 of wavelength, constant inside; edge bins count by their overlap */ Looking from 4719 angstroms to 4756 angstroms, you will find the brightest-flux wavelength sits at 4726.87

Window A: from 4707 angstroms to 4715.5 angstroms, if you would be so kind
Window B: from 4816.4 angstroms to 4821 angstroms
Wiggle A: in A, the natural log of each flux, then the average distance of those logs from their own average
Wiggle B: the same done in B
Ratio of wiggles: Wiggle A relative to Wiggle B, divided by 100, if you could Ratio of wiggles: 0.027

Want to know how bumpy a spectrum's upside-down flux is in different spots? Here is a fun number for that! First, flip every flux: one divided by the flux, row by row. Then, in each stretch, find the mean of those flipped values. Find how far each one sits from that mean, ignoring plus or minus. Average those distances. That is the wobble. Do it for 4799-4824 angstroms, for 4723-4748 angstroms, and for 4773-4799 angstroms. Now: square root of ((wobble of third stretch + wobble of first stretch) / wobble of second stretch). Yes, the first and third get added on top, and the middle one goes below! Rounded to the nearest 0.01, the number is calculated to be 1.50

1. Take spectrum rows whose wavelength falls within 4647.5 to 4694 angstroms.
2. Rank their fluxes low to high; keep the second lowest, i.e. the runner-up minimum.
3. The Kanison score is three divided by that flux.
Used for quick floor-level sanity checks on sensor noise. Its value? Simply 0.351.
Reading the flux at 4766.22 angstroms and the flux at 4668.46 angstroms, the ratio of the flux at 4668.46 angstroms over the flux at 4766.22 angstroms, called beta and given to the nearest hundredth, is 0.89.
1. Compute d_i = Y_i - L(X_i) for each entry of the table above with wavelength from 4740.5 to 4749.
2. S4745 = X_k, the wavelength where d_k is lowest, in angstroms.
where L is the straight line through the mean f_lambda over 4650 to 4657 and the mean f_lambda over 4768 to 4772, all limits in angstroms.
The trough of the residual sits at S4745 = 4748.69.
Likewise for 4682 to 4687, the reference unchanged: 4685.69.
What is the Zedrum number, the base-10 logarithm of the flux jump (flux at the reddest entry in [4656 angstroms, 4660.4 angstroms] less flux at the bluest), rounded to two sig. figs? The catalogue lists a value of 0.31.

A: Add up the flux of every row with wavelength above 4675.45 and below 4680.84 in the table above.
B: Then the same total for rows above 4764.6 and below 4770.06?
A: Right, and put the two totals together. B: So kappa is 102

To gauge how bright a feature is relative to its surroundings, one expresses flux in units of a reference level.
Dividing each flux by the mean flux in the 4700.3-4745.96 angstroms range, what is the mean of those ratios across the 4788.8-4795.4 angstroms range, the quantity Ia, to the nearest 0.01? 1.04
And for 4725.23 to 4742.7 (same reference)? 1.02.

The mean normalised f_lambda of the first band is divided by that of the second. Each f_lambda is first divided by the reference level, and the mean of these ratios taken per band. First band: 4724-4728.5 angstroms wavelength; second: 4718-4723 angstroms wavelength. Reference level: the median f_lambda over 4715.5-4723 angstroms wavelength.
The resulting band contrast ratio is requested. 1.07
